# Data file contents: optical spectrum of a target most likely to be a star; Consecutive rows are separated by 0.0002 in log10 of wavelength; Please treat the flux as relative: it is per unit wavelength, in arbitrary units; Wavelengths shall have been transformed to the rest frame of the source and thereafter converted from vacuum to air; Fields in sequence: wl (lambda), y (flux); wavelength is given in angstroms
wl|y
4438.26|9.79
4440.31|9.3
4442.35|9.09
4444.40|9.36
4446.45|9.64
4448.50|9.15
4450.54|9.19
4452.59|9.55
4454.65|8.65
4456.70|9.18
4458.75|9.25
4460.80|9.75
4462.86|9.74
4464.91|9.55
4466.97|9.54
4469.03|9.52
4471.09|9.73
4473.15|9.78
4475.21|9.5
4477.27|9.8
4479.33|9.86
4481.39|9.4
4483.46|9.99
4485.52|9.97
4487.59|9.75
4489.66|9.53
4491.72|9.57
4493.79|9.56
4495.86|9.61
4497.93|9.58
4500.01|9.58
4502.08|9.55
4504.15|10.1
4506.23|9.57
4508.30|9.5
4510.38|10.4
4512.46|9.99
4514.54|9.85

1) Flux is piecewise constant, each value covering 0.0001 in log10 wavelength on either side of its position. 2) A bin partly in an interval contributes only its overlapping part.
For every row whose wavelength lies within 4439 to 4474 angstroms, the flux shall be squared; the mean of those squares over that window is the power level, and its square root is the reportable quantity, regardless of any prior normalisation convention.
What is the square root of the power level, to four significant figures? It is 9.415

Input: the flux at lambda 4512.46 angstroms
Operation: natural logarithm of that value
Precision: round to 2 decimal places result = 2.30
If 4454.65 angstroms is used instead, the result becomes 2.16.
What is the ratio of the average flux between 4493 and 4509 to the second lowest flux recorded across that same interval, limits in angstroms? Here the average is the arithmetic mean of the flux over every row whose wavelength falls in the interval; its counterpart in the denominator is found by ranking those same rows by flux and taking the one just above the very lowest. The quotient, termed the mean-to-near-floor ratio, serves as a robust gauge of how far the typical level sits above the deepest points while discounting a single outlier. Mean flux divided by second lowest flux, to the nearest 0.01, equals 1.01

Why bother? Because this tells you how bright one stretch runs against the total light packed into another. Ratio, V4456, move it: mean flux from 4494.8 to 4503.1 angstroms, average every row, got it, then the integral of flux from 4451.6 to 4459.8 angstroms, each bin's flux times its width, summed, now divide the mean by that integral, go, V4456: 0.1275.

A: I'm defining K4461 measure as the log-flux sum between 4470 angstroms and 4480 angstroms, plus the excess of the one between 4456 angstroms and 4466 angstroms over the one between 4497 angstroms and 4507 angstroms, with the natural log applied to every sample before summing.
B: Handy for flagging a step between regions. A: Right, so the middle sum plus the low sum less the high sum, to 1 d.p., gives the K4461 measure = 11.3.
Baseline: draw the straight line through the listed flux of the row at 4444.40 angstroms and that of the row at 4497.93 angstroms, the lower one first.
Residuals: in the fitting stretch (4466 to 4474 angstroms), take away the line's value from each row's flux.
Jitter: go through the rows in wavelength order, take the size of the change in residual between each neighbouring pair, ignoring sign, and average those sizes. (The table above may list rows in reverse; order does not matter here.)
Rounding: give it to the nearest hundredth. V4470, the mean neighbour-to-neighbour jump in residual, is 0.09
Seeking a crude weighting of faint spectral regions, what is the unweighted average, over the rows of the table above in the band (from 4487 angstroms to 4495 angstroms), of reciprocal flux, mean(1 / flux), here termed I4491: 0.104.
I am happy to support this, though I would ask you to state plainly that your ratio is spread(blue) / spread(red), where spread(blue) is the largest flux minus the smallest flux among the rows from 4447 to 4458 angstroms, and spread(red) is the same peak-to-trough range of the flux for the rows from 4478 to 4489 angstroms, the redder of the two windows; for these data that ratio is 1.5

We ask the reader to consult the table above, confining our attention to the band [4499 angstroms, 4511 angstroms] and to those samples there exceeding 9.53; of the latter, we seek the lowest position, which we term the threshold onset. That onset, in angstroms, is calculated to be 4500.01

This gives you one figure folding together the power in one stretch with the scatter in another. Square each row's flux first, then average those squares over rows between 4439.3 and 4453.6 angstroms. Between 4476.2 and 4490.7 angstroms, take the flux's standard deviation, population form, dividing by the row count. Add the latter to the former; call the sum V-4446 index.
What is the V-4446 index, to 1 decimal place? 87.2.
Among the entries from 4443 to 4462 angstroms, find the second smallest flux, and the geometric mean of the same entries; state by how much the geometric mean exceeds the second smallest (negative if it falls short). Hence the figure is 0.147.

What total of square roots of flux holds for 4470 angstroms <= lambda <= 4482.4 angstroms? 18.67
